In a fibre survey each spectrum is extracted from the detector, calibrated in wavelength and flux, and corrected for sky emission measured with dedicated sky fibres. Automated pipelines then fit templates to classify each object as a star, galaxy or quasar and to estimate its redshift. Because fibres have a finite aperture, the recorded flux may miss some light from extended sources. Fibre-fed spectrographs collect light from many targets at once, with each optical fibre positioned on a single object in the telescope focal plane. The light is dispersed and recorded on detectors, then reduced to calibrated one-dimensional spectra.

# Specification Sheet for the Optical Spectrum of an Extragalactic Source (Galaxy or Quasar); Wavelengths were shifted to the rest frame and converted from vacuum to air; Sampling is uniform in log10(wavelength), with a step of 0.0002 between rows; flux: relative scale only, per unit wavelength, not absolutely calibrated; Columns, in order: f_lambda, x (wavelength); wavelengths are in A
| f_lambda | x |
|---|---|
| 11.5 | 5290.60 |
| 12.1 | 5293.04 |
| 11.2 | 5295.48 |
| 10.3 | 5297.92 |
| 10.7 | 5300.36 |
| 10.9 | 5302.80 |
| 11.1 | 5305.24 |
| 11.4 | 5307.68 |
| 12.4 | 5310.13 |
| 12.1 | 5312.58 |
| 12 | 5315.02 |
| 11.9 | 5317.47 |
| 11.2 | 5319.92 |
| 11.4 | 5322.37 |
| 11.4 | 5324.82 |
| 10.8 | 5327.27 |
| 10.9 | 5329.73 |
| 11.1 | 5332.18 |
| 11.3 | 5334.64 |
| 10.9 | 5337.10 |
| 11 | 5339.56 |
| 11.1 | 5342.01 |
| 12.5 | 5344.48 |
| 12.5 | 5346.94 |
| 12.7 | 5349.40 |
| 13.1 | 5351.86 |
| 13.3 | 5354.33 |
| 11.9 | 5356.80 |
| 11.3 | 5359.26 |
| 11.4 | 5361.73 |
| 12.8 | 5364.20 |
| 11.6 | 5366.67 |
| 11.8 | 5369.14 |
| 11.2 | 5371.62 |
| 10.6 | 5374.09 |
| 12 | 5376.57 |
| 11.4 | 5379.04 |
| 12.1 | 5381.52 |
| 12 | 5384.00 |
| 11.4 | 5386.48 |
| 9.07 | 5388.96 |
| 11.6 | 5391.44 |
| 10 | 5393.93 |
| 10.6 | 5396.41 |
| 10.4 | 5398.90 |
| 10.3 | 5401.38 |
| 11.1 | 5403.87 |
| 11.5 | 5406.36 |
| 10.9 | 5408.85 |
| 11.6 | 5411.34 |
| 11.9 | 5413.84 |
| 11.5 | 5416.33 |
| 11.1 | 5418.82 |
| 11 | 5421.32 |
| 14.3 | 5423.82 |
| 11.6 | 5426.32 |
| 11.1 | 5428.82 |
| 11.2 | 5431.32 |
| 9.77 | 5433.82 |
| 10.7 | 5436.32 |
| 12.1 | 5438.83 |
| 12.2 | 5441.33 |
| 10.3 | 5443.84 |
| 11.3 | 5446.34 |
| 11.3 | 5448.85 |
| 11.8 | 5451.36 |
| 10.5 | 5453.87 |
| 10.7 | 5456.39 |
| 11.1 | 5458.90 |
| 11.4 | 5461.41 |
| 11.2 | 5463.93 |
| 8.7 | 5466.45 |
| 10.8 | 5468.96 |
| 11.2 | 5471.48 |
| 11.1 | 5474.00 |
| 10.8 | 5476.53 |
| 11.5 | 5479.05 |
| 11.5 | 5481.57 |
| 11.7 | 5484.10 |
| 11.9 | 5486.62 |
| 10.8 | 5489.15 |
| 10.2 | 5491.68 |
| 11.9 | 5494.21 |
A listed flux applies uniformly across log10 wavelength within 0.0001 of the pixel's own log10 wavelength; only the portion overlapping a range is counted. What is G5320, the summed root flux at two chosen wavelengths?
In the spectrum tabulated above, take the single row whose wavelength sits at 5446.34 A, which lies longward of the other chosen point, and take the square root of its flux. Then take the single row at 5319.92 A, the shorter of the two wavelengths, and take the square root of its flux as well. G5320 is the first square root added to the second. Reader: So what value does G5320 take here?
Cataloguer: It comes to 6.71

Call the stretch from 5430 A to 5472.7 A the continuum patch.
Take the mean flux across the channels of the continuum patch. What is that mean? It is 11.0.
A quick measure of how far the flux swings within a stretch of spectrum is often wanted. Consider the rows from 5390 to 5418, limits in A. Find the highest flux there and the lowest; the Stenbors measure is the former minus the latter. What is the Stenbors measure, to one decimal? 1.9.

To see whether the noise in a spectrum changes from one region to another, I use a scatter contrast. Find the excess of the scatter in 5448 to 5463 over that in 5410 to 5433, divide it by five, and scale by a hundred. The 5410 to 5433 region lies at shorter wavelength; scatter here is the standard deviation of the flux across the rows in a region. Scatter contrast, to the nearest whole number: -11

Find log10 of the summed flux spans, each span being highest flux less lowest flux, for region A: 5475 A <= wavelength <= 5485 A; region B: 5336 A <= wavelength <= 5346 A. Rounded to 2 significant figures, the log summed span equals 0.40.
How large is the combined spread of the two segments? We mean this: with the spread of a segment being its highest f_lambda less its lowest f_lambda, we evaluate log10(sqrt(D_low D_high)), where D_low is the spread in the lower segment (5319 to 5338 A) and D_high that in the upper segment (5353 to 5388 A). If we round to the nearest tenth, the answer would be 0.1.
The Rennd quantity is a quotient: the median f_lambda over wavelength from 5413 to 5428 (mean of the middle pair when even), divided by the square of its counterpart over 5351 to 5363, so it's 0.082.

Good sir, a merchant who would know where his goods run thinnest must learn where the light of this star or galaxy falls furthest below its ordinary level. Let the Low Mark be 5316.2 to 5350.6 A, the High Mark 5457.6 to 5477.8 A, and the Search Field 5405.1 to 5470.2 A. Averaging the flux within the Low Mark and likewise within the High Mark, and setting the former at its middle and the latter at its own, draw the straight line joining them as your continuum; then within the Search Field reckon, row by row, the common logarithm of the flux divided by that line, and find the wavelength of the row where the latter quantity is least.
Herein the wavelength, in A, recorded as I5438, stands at 5466.45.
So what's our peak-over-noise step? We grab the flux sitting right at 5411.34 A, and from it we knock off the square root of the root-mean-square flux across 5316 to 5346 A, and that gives 8.24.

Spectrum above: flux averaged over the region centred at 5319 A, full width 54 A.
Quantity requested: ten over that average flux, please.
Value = 0.881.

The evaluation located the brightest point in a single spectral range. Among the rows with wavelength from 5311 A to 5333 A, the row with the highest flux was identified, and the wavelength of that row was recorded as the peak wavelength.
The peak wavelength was 5312.58 A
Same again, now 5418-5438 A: 5423.82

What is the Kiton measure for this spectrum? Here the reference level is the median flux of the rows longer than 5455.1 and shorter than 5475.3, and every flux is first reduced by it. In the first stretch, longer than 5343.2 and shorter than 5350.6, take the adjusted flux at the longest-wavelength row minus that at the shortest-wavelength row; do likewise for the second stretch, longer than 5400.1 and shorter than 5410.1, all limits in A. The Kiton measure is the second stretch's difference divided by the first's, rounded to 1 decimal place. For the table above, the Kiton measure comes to 3.0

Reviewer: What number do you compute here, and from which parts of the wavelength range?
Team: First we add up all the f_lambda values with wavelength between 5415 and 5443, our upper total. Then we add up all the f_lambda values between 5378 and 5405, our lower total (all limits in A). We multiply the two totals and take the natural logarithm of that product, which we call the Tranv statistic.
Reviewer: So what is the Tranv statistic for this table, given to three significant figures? 9.63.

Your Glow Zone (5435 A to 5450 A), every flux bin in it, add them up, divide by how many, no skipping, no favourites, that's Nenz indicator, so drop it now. 11.3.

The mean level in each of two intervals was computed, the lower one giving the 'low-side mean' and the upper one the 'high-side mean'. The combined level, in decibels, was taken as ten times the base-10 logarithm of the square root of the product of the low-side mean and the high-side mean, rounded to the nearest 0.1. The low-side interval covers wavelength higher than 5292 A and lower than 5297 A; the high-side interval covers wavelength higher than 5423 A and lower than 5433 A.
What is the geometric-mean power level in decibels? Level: 10.7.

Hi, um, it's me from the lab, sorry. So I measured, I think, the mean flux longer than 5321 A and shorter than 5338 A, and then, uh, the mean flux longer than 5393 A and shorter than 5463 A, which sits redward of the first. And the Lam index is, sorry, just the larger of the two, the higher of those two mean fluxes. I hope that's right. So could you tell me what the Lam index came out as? 11.2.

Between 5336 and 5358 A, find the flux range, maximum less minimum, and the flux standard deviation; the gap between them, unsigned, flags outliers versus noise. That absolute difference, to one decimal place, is 1.5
